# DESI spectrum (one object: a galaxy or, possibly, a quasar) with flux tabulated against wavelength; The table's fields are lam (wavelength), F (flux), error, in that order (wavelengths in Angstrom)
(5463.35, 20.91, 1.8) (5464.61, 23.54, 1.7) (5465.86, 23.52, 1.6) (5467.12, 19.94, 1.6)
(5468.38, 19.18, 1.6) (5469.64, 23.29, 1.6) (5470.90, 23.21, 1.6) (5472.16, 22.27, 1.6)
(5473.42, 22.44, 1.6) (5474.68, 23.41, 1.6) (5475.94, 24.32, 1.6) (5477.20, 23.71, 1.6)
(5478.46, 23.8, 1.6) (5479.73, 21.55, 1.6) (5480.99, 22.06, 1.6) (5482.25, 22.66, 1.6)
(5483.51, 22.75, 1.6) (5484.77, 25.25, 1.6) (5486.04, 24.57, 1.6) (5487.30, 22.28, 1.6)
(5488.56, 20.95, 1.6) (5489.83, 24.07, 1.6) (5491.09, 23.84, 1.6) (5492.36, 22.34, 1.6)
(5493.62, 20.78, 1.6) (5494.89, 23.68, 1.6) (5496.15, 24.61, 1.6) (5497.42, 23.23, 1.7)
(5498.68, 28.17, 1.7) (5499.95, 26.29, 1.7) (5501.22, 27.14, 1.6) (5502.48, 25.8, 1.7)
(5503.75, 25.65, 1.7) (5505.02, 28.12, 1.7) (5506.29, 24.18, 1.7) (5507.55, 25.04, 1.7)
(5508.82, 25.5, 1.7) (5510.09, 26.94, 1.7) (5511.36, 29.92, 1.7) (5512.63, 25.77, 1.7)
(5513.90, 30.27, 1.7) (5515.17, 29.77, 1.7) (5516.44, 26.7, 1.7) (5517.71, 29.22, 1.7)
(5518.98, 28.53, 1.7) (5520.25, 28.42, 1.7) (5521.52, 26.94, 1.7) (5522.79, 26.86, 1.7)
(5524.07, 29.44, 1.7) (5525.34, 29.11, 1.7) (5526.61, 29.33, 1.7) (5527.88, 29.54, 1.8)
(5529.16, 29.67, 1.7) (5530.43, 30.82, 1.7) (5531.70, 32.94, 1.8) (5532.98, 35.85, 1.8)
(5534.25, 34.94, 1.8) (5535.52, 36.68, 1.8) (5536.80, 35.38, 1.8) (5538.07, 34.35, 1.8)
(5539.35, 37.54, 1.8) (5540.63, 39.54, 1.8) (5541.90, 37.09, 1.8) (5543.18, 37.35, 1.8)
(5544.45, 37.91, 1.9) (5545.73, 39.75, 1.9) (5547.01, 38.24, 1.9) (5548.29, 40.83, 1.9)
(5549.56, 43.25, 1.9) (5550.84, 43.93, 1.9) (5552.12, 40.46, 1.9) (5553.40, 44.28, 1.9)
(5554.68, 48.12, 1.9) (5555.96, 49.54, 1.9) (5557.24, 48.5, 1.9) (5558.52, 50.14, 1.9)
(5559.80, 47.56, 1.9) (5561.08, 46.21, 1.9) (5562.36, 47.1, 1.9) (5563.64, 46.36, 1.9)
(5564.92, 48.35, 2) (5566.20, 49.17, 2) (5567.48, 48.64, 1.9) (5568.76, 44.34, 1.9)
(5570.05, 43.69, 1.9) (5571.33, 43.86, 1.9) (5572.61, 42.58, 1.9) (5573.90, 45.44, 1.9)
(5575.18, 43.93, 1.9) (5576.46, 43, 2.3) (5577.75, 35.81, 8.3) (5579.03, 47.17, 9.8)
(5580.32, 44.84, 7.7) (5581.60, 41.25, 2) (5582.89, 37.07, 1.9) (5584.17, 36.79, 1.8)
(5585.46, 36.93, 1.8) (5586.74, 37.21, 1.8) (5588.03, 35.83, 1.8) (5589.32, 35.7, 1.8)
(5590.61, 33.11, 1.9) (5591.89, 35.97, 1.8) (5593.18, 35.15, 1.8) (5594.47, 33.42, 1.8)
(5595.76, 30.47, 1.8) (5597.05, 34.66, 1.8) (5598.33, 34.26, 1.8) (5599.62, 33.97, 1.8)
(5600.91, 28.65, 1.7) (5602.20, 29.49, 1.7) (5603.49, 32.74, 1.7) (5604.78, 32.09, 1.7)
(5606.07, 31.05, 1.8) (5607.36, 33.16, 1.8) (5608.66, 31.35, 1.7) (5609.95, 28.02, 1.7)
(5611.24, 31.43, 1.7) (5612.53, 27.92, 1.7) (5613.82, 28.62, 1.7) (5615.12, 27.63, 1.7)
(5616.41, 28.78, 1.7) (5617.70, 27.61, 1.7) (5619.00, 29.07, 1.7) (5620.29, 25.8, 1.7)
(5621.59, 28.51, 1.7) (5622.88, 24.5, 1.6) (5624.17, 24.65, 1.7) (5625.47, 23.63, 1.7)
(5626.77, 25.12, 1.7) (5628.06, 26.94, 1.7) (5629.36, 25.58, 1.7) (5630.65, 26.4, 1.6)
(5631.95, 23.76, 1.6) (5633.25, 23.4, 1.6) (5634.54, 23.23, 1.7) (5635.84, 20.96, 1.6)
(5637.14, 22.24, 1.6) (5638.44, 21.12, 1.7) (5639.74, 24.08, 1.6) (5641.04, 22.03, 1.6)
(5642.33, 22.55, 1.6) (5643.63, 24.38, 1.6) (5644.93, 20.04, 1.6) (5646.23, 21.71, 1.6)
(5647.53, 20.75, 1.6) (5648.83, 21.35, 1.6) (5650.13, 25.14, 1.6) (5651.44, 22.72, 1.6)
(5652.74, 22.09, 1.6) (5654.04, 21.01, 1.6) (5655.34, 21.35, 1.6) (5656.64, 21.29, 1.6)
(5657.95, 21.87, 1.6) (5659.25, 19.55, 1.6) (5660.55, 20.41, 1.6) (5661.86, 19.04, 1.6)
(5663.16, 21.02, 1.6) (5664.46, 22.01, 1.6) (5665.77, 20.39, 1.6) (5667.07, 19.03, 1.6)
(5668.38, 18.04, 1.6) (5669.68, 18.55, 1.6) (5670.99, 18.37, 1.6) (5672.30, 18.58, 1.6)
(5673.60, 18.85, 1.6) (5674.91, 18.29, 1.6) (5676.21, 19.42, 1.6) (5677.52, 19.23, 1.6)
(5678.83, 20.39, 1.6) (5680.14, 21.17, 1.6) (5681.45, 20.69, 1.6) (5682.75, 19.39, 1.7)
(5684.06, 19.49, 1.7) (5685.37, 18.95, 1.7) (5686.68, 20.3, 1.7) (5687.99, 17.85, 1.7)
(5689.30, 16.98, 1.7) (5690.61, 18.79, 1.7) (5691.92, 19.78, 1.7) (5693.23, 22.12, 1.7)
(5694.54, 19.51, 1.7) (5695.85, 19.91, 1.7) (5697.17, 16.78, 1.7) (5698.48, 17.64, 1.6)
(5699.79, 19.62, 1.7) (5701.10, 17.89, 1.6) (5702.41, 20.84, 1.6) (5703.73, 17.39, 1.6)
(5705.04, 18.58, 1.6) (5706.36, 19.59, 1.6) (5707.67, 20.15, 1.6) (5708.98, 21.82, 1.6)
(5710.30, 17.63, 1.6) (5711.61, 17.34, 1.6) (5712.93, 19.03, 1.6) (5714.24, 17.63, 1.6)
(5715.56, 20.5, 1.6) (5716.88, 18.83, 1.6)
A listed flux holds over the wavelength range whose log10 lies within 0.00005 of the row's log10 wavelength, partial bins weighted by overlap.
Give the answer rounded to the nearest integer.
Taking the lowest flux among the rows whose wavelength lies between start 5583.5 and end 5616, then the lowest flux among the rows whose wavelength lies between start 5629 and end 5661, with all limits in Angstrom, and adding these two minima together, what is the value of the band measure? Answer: 47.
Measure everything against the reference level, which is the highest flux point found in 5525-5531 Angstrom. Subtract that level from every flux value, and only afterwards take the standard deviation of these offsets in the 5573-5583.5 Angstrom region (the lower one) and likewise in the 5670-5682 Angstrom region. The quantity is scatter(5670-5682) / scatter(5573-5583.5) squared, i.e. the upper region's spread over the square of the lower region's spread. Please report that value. 0.07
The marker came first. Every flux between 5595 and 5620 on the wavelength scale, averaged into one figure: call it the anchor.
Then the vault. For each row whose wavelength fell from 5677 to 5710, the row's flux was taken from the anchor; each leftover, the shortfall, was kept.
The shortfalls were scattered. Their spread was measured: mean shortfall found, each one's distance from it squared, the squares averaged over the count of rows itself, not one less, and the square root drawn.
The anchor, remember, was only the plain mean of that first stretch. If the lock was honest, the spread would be 1.4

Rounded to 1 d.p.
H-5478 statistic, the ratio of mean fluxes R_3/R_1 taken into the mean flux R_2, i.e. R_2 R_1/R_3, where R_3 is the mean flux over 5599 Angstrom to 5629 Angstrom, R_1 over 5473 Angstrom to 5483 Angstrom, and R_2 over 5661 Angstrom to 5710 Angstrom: 15.5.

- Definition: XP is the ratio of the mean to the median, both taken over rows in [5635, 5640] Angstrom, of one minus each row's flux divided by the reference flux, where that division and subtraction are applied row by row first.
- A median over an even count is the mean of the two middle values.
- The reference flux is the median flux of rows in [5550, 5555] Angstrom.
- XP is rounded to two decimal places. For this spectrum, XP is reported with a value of 0.98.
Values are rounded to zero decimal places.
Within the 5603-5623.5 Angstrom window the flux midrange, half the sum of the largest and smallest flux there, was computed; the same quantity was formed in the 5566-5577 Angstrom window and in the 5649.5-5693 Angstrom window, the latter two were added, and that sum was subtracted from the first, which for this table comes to -38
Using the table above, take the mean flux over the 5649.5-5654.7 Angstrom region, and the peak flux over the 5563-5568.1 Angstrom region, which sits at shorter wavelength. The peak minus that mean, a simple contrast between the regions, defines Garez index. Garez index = 26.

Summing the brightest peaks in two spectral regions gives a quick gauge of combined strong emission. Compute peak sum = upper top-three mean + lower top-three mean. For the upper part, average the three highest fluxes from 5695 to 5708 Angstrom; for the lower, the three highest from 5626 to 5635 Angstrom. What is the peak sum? 46.6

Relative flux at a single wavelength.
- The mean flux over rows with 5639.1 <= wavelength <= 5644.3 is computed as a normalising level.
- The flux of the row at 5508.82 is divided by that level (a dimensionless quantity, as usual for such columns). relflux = 1.10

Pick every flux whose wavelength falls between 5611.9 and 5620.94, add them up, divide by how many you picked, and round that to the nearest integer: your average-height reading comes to 28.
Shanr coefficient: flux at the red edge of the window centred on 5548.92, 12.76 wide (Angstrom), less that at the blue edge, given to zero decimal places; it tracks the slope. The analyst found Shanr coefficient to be 11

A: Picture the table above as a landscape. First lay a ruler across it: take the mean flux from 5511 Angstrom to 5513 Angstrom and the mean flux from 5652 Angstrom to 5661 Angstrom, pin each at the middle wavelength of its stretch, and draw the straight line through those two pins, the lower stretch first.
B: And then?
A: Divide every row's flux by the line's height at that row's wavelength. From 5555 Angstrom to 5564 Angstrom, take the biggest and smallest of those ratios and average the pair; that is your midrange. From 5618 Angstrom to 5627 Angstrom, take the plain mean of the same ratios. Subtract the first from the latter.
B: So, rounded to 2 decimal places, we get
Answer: -0.74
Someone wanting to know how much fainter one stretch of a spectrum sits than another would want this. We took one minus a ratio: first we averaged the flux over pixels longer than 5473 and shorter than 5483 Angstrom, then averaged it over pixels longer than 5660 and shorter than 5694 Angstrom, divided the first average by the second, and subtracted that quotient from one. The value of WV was -0.18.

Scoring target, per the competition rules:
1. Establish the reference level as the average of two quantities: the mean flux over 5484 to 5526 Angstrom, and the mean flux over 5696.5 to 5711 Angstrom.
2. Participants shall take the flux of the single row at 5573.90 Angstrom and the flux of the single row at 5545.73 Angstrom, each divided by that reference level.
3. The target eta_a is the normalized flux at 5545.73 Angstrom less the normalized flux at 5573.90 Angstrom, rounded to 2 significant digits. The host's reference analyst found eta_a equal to -0.25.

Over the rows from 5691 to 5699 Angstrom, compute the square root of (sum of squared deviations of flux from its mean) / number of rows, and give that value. 1.7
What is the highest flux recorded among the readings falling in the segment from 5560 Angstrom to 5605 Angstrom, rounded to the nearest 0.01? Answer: 49.17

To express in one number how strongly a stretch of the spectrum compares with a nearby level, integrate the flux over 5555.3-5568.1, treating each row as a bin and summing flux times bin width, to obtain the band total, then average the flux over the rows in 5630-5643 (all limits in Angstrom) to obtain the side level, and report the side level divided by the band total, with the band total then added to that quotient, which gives 617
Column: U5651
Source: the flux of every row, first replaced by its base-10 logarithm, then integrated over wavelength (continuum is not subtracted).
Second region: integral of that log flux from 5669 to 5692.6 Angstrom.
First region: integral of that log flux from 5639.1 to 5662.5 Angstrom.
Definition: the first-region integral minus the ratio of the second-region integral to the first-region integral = 30.3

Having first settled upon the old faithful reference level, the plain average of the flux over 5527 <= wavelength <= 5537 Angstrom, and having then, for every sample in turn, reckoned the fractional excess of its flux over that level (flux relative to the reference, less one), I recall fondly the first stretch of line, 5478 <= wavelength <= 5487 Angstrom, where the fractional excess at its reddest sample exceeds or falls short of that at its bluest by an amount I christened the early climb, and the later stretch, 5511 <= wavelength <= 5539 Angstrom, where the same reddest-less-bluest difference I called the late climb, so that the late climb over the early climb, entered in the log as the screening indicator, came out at 5.8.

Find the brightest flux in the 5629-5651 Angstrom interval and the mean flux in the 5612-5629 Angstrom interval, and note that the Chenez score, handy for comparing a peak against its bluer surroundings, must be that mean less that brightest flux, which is 0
